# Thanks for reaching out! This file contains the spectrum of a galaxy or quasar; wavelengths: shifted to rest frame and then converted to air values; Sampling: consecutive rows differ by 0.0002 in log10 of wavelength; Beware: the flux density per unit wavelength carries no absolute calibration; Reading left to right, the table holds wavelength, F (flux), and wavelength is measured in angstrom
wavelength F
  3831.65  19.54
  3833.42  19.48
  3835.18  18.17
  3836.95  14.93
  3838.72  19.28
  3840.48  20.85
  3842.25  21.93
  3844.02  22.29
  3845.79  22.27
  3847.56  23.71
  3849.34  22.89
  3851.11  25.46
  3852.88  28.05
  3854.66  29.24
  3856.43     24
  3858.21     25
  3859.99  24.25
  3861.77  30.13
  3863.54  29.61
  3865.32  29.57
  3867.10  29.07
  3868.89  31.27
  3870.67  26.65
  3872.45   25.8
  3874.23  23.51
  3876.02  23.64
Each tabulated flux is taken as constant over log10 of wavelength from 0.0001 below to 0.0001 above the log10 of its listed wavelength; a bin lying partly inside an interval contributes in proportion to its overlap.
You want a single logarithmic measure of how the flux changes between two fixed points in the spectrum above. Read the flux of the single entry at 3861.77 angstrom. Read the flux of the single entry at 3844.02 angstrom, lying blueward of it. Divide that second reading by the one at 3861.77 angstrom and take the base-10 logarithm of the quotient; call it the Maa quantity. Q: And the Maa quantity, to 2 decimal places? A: -0.13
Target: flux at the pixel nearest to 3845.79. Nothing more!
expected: 22.27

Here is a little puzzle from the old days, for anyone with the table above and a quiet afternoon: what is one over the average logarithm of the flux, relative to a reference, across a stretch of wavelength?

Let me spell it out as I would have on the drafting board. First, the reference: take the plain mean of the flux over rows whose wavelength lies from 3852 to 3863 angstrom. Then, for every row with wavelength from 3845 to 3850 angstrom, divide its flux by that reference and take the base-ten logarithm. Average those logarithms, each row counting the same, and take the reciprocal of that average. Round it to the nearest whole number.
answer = -15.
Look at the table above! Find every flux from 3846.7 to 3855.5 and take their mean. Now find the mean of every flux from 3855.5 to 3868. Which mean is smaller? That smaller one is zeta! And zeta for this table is 26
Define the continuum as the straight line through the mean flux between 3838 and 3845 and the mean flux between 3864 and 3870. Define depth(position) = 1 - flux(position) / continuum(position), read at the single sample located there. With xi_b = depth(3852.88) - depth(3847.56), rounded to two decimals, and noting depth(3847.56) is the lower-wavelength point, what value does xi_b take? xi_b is -0.10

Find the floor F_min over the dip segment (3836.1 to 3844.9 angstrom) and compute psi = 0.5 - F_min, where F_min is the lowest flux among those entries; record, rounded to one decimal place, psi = -14.4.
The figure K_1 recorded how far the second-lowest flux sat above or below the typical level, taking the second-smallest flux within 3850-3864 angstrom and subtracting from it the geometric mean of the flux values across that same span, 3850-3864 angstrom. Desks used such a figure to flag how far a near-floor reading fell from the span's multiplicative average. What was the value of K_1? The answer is -2.6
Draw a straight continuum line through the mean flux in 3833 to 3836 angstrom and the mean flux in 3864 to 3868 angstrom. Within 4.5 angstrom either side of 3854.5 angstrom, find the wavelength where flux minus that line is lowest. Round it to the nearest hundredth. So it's 3856.43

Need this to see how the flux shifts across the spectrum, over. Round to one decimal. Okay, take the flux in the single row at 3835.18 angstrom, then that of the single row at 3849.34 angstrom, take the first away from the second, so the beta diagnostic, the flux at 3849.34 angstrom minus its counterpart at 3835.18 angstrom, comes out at 4.7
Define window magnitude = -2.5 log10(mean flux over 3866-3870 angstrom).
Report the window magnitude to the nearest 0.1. -3.7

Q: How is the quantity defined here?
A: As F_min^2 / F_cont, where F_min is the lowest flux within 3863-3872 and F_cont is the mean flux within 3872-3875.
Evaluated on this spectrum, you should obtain 29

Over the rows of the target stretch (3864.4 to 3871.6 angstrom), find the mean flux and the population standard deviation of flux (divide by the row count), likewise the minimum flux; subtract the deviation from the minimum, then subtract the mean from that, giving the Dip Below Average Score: -4.1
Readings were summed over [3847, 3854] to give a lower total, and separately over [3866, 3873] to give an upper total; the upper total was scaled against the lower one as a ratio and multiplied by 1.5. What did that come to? 1.7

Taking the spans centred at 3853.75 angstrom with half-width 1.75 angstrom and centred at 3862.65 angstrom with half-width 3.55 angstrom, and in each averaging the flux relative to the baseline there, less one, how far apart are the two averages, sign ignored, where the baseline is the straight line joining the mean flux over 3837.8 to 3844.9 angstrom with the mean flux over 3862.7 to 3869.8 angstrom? 0.13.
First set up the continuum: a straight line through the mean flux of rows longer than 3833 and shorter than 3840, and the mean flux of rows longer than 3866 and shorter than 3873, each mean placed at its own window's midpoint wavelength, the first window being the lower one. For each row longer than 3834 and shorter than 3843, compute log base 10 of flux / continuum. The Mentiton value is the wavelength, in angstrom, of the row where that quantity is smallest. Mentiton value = 3836.95 angstrom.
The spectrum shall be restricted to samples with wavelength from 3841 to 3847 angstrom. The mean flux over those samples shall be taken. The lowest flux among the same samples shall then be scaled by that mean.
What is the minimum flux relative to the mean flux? 0.989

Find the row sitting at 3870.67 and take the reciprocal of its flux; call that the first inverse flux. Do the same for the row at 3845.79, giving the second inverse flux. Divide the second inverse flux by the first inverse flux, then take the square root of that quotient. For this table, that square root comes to 1.09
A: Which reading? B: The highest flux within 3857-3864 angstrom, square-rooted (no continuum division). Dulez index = 5.49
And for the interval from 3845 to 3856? 5.41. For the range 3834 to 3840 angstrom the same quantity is 4.39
